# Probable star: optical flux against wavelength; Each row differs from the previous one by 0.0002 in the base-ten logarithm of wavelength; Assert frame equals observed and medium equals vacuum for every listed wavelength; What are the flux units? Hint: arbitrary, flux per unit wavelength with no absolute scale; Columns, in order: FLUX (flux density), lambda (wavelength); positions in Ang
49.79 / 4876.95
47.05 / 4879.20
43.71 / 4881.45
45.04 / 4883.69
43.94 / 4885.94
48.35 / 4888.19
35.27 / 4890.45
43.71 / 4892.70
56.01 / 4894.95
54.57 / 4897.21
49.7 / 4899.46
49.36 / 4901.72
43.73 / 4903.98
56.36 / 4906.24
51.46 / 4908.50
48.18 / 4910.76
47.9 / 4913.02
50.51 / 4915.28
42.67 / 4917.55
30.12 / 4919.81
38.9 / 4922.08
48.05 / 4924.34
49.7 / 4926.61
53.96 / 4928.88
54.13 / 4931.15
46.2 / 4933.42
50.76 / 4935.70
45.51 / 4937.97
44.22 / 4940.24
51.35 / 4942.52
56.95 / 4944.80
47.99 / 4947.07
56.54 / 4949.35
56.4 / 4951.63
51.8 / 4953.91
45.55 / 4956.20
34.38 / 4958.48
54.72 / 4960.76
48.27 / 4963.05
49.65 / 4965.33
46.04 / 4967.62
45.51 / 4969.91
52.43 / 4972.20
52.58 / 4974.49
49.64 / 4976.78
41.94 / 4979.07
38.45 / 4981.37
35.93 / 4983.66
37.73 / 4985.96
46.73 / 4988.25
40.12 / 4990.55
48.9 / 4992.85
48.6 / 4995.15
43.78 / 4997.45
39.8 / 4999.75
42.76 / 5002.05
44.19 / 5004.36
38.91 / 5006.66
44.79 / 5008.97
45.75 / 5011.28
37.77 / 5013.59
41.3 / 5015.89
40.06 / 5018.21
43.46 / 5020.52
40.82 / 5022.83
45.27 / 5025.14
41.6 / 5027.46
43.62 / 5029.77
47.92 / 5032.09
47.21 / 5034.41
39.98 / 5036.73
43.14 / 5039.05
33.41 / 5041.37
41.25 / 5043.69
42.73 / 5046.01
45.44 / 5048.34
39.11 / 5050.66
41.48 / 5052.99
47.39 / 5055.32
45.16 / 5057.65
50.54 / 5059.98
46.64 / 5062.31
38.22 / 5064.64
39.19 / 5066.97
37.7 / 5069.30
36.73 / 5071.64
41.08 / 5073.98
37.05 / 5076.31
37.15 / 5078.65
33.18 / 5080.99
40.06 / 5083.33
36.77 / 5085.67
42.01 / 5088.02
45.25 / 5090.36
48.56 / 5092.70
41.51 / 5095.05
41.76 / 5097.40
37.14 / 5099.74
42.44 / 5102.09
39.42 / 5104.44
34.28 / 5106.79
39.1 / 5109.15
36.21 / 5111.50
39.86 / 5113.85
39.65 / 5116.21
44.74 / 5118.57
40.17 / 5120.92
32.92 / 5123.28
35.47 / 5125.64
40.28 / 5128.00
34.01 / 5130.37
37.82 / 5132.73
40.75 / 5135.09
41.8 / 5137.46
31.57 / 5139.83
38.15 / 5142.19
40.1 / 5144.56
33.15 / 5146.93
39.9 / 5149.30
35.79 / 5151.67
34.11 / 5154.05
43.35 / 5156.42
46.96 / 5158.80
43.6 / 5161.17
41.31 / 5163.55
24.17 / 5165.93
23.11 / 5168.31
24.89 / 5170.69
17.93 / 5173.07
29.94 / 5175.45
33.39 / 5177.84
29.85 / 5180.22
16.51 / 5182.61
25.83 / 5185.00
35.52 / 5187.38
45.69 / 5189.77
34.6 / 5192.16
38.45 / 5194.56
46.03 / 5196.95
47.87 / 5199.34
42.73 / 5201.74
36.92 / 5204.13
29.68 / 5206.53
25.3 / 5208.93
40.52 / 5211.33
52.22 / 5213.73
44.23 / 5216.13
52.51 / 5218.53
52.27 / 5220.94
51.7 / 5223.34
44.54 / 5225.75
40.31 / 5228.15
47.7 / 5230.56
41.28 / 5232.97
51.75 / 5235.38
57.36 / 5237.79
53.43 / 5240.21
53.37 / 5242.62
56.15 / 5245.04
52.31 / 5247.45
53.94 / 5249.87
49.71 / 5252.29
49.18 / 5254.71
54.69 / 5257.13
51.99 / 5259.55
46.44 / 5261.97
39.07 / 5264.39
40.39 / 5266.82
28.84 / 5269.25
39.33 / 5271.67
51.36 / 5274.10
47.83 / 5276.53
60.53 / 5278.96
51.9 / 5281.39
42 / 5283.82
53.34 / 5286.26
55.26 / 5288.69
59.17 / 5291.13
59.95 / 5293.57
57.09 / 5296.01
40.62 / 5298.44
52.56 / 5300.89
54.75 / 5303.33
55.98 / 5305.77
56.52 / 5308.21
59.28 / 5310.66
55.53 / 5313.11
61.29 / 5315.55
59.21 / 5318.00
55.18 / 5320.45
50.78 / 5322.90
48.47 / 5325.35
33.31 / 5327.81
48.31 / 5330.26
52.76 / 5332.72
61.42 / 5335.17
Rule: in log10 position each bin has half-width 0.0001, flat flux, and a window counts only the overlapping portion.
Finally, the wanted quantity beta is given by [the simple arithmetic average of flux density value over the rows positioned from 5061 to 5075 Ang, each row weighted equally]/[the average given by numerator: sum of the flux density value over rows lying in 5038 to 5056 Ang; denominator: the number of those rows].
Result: 0.96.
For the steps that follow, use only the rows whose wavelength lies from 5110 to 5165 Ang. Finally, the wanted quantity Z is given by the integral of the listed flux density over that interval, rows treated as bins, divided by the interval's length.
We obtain 39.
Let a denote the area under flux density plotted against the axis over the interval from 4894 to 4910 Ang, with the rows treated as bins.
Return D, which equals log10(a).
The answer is 2.92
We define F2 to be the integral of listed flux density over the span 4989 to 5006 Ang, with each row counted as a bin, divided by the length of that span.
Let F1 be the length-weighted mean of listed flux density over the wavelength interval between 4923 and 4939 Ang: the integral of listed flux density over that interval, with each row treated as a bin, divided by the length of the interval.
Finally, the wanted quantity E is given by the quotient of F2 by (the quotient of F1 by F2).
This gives 39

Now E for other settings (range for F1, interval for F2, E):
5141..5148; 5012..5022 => 45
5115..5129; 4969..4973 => 61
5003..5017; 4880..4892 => 45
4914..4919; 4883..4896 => 45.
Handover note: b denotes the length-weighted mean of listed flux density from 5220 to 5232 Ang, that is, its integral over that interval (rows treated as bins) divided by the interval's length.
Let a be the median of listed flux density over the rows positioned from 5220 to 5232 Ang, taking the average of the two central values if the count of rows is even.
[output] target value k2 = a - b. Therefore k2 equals 0.6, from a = 48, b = 47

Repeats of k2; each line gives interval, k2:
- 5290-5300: 4.0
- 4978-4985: -0.2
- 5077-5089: -0.6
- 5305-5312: -0.8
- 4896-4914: -0.7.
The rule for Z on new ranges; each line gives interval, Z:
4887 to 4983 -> 48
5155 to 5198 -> 33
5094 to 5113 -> 39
